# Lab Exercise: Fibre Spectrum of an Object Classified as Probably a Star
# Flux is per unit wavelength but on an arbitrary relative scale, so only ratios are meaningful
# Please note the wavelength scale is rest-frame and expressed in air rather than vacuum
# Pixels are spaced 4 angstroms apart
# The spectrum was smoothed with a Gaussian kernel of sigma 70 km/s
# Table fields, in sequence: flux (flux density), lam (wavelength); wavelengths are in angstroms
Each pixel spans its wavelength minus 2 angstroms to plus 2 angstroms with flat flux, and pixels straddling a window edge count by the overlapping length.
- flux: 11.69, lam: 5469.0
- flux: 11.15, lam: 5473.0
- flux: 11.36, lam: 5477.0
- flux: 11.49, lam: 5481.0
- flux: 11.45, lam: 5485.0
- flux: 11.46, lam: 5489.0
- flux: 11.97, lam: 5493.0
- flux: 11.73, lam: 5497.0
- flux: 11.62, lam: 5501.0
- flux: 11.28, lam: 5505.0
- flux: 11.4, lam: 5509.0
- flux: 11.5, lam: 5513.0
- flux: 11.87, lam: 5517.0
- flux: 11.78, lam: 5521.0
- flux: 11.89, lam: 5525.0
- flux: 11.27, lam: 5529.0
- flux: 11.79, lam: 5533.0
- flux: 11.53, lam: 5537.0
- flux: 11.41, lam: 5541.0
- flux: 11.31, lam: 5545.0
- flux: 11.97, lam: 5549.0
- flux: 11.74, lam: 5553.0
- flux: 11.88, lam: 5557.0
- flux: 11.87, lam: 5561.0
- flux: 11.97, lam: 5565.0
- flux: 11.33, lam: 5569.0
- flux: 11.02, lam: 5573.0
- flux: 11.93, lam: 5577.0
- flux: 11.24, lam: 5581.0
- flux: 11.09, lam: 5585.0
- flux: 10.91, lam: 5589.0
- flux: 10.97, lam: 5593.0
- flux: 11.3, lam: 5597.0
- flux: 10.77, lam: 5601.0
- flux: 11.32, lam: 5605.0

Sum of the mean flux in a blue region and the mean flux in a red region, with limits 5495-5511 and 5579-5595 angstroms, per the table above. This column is 22.6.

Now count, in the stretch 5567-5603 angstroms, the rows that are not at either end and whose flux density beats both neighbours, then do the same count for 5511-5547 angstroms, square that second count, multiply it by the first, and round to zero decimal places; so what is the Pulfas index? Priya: 18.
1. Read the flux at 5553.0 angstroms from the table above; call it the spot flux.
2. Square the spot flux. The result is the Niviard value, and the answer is 138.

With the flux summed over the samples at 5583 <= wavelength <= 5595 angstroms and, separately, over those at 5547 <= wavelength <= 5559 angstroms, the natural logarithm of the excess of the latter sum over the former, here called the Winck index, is 1.0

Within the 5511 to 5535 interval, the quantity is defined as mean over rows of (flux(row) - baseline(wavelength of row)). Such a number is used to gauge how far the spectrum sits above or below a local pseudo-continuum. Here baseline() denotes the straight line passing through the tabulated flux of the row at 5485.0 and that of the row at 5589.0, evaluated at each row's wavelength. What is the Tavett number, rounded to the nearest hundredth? 0.43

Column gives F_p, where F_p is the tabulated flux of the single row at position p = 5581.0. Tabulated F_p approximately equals 11.24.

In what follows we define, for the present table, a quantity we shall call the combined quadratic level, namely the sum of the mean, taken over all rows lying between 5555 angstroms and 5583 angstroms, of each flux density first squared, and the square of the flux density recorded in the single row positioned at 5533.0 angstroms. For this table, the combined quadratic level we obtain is 273.8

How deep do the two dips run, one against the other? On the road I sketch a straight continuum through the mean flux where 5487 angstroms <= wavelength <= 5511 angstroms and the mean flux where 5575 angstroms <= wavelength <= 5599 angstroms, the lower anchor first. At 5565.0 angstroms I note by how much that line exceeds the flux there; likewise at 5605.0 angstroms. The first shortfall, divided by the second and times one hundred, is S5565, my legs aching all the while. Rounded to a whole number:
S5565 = 434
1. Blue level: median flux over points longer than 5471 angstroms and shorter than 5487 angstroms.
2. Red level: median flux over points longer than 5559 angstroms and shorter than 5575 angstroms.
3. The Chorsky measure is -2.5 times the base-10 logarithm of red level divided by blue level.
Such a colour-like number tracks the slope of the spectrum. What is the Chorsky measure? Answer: -0.018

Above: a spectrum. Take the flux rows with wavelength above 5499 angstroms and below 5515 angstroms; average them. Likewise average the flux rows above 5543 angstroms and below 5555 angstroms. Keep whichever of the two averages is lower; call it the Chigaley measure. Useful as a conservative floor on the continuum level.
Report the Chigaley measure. 11.45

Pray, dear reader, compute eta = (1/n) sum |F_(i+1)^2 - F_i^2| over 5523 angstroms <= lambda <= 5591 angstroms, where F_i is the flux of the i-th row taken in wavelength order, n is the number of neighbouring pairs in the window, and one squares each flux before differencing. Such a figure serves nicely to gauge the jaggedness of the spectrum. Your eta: 8.1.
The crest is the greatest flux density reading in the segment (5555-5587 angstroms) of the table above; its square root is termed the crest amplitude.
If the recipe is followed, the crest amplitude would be 3.46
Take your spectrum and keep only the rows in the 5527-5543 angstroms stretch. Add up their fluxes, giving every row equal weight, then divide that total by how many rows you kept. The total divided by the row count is 11.5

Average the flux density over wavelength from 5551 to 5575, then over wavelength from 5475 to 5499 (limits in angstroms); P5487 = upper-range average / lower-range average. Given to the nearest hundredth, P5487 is 1.01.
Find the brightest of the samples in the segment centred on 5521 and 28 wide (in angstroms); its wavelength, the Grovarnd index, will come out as 5525.0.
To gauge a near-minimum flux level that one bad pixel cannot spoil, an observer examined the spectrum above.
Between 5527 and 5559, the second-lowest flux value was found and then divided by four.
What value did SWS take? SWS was 2.83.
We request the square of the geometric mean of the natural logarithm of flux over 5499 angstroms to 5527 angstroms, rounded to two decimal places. 6.01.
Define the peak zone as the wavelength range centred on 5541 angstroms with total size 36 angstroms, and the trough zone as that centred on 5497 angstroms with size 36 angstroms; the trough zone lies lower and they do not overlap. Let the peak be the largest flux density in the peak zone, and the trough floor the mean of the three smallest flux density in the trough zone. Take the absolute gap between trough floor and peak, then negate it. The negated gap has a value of -0.593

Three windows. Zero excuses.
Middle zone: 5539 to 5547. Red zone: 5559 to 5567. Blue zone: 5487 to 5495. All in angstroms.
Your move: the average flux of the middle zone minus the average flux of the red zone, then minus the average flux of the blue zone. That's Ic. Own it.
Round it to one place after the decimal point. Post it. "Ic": -12.3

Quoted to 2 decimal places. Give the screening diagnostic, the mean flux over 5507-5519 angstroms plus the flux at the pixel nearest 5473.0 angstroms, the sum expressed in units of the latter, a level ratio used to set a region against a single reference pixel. 2.04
